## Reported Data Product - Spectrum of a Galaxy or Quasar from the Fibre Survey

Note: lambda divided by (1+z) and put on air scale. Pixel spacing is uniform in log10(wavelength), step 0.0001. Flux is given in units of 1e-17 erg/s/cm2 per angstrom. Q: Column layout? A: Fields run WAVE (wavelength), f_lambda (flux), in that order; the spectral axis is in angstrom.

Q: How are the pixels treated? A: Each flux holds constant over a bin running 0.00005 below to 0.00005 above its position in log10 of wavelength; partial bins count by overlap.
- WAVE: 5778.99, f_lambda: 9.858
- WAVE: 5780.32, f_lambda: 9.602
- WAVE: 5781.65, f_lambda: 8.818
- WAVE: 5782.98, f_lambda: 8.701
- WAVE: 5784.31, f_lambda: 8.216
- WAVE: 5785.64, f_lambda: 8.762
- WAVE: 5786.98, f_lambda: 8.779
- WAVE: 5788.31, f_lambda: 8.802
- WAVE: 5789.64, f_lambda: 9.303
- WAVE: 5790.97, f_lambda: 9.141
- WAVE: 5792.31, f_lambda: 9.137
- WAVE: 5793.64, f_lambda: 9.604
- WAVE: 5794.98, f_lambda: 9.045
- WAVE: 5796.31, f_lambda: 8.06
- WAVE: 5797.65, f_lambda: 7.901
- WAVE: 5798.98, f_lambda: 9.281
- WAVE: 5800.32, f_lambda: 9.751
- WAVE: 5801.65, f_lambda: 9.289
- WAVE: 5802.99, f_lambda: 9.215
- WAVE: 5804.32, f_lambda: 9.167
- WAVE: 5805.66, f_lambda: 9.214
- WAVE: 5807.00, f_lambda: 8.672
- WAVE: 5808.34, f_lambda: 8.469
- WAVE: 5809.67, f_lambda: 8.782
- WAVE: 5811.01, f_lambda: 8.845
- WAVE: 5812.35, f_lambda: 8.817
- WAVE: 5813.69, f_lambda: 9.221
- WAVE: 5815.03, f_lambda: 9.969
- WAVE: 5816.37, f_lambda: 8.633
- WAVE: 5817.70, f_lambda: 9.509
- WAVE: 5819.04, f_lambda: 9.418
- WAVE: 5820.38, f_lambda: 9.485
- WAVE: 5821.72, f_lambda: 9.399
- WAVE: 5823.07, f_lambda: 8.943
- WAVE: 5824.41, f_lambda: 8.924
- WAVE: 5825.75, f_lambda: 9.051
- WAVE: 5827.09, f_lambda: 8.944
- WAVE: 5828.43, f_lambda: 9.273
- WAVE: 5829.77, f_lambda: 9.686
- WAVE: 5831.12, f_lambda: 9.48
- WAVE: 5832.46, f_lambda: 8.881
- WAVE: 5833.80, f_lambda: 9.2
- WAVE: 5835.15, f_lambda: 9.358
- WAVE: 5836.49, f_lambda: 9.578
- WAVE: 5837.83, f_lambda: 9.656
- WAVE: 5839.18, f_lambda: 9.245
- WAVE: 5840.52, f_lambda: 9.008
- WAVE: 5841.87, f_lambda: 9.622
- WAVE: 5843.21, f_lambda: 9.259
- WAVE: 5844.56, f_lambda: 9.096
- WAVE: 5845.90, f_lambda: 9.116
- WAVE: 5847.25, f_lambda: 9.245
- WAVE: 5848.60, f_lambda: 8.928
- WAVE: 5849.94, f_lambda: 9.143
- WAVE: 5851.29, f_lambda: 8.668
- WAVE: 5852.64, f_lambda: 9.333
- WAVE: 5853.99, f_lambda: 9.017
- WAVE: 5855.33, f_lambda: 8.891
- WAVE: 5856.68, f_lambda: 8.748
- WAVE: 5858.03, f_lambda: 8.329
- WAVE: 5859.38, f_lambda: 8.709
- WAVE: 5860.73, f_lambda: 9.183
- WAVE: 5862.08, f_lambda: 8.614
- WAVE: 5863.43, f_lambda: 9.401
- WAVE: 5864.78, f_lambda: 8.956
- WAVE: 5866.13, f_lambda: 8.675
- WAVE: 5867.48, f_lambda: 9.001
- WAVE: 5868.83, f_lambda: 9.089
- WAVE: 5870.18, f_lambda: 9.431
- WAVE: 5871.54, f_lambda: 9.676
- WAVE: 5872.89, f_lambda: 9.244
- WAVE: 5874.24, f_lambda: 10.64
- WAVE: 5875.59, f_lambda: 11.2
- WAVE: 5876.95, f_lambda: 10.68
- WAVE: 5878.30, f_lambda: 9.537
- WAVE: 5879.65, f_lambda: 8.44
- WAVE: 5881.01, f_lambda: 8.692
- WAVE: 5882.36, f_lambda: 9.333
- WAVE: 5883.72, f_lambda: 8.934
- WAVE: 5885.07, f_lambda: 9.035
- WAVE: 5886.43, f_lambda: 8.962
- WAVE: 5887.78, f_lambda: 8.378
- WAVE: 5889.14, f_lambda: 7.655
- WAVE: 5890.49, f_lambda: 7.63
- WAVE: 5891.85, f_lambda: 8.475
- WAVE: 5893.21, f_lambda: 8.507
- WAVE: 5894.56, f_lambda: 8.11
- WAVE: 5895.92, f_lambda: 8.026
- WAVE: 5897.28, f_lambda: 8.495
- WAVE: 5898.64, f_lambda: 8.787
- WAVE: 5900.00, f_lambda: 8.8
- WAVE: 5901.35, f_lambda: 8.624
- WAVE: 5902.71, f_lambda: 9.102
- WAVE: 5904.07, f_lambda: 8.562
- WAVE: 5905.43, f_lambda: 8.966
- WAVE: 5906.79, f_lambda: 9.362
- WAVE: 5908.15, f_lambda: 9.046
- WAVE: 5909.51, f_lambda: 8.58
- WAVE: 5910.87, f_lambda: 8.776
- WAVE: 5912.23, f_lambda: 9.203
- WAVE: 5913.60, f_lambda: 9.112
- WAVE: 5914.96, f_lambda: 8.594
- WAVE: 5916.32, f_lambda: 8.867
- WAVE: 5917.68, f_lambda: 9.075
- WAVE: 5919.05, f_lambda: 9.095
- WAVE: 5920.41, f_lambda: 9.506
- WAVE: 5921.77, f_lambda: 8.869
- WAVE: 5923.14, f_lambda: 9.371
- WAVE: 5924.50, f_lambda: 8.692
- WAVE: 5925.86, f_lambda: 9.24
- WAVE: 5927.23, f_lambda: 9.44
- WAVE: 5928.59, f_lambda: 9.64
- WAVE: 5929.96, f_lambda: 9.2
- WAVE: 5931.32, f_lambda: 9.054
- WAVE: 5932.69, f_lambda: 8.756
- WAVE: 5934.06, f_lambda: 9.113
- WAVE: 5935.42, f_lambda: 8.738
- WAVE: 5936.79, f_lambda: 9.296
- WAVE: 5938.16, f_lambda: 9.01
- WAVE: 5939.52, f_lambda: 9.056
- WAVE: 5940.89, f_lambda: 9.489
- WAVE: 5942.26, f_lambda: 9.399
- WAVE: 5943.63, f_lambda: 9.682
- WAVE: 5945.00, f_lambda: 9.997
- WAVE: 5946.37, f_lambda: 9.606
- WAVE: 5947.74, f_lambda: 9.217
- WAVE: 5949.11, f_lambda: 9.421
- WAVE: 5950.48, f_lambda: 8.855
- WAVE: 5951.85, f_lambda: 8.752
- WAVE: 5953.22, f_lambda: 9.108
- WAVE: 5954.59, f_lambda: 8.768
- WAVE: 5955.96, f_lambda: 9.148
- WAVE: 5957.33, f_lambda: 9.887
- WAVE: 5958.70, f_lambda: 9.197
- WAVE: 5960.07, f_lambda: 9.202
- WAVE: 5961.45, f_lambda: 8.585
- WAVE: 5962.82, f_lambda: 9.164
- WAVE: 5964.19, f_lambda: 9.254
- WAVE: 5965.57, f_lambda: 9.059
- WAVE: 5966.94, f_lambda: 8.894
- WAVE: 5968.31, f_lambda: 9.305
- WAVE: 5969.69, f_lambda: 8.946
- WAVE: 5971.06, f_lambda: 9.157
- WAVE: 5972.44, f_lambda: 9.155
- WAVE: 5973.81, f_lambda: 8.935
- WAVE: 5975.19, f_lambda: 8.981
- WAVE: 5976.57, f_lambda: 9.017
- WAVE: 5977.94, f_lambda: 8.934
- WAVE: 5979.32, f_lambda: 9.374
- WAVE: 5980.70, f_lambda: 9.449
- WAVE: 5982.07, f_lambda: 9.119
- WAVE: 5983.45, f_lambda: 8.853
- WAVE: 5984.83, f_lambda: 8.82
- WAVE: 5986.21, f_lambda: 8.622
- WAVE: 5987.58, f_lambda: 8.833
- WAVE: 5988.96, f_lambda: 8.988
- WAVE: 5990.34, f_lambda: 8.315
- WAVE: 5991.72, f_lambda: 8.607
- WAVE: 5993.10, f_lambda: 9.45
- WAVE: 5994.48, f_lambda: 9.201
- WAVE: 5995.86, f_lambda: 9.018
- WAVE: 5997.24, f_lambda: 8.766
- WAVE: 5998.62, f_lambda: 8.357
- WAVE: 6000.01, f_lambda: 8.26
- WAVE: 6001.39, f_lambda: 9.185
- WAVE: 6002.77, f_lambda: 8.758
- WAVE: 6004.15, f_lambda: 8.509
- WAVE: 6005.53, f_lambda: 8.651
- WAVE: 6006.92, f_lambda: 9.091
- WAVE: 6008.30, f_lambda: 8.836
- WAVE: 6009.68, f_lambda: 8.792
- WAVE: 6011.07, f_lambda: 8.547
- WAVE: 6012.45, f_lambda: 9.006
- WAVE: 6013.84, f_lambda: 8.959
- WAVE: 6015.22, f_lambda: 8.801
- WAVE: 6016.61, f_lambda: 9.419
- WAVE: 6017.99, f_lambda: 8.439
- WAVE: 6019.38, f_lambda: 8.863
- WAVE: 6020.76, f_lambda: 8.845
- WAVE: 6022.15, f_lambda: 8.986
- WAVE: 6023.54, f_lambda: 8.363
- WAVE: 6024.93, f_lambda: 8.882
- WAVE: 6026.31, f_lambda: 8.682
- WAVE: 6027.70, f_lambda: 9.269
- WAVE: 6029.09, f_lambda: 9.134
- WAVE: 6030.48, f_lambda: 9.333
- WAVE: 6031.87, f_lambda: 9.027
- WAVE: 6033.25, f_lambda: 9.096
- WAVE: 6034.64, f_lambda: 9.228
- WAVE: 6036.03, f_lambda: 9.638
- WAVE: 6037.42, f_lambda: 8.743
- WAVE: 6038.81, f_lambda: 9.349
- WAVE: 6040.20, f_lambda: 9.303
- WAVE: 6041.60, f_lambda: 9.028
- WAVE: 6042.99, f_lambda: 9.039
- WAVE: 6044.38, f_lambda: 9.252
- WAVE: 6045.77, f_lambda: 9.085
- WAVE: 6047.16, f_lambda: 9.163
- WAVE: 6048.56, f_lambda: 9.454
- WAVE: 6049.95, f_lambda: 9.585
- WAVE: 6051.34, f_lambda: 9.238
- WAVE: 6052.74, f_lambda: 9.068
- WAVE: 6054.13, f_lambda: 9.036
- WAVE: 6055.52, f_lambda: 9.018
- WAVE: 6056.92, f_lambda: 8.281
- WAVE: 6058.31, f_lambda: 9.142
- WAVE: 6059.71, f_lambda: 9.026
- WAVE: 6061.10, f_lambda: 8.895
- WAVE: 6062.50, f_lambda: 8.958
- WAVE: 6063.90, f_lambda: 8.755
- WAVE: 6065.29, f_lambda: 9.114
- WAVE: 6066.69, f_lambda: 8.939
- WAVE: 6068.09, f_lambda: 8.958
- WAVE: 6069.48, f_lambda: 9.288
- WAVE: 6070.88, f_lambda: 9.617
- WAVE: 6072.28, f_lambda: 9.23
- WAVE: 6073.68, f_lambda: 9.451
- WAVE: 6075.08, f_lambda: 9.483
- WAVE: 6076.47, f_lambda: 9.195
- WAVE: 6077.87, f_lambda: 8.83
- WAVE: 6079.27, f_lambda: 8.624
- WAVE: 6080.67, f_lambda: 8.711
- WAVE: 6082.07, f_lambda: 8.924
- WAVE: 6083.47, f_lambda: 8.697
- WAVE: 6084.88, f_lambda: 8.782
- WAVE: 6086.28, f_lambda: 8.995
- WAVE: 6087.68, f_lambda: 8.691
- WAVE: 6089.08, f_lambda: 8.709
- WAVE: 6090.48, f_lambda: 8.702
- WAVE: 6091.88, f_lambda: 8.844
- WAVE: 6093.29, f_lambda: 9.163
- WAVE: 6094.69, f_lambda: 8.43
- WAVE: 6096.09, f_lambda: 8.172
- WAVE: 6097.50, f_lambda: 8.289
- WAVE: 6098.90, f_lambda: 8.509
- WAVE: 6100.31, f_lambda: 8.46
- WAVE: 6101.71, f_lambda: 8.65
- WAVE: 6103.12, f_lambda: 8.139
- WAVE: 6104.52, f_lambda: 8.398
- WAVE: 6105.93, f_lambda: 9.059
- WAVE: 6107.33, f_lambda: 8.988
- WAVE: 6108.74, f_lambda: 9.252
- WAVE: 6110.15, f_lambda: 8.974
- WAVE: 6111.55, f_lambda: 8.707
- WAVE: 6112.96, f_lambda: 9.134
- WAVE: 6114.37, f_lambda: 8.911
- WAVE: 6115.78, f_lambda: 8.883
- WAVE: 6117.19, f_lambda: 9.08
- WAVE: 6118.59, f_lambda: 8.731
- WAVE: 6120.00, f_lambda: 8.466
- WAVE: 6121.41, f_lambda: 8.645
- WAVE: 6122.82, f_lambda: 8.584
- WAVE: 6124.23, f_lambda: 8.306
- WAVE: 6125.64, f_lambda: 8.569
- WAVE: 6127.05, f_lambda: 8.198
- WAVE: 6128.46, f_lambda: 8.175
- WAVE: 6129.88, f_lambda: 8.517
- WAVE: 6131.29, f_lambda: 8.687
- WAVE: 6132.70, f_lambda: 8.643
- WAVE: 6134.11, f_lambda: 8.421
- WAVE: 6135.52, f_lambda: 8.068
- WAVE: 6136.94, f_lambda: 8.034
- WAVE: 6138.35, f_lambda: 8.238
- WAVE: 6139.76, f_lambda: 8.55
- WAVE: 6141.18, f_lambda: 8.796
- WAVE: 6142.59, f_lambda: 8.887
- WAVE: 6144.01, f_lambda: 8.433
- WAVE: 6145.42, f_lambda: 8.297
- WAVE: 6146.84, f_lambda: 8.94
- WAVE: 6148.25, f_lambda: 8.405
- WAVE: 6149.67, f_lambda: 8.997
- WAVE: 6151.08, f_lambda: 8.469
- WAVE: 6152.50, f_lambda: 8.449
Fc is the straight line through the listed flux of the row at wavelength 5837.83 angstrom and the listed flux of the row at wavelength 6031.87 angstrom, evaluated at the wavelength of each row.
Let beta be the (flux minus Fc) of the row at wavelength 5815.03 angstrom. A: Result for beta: 0.2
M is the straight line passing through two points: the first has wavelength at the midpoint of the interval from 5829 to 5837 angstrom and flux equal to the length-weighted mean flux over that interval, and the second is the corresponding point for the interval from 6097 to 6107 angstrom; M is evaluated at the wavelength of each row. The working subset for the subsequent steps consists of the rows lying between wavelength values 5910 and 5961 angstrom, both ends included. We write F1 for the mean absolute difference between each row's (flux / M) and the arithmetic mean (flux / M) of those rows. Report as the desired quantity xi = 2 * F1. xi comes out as 0.061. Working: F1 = 0.031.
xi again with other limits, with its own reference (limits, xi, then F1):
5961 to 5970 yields 0.042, 0.021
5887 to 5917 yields 0.079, 0.040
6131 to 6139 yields 0.054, 0.027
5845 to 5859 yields 0.048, 0.024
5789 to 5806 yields 0.074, 0.037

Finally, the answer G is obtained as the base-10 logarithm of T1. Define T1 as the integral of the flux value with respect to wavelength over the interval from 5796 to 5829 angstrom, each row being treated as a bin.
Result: 2.48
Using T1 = 299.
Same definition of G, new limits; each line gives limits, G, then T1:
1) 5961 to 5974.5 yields 2.09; 122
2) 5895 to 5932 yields 2.52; 332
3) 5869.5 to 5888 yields 2.24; 175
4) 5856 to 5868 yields 2.03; 106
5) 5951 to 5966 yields 2.14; 137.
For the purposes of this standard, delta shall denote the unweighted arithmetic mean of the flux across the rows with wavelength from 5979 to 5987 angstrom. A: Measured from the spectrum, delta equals 9.0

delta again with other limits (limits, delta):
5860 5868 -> 9.0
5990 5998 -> 8.9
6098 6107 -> 8.5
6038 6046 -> 9.2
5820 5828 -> 9.1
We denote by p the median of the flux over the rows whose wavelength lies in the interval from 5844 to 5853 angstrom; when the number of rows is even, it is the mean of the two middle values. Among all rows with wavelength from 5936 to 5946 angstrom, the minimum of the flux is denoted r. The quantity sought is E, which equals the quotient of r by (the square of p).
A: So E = 0.108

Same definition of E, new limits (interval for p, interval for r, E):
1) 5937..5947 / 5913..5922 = 0.095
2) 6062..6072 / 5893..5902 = 0.100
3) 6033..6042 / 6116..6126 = 0.098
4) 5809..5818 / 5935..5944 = 0.112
